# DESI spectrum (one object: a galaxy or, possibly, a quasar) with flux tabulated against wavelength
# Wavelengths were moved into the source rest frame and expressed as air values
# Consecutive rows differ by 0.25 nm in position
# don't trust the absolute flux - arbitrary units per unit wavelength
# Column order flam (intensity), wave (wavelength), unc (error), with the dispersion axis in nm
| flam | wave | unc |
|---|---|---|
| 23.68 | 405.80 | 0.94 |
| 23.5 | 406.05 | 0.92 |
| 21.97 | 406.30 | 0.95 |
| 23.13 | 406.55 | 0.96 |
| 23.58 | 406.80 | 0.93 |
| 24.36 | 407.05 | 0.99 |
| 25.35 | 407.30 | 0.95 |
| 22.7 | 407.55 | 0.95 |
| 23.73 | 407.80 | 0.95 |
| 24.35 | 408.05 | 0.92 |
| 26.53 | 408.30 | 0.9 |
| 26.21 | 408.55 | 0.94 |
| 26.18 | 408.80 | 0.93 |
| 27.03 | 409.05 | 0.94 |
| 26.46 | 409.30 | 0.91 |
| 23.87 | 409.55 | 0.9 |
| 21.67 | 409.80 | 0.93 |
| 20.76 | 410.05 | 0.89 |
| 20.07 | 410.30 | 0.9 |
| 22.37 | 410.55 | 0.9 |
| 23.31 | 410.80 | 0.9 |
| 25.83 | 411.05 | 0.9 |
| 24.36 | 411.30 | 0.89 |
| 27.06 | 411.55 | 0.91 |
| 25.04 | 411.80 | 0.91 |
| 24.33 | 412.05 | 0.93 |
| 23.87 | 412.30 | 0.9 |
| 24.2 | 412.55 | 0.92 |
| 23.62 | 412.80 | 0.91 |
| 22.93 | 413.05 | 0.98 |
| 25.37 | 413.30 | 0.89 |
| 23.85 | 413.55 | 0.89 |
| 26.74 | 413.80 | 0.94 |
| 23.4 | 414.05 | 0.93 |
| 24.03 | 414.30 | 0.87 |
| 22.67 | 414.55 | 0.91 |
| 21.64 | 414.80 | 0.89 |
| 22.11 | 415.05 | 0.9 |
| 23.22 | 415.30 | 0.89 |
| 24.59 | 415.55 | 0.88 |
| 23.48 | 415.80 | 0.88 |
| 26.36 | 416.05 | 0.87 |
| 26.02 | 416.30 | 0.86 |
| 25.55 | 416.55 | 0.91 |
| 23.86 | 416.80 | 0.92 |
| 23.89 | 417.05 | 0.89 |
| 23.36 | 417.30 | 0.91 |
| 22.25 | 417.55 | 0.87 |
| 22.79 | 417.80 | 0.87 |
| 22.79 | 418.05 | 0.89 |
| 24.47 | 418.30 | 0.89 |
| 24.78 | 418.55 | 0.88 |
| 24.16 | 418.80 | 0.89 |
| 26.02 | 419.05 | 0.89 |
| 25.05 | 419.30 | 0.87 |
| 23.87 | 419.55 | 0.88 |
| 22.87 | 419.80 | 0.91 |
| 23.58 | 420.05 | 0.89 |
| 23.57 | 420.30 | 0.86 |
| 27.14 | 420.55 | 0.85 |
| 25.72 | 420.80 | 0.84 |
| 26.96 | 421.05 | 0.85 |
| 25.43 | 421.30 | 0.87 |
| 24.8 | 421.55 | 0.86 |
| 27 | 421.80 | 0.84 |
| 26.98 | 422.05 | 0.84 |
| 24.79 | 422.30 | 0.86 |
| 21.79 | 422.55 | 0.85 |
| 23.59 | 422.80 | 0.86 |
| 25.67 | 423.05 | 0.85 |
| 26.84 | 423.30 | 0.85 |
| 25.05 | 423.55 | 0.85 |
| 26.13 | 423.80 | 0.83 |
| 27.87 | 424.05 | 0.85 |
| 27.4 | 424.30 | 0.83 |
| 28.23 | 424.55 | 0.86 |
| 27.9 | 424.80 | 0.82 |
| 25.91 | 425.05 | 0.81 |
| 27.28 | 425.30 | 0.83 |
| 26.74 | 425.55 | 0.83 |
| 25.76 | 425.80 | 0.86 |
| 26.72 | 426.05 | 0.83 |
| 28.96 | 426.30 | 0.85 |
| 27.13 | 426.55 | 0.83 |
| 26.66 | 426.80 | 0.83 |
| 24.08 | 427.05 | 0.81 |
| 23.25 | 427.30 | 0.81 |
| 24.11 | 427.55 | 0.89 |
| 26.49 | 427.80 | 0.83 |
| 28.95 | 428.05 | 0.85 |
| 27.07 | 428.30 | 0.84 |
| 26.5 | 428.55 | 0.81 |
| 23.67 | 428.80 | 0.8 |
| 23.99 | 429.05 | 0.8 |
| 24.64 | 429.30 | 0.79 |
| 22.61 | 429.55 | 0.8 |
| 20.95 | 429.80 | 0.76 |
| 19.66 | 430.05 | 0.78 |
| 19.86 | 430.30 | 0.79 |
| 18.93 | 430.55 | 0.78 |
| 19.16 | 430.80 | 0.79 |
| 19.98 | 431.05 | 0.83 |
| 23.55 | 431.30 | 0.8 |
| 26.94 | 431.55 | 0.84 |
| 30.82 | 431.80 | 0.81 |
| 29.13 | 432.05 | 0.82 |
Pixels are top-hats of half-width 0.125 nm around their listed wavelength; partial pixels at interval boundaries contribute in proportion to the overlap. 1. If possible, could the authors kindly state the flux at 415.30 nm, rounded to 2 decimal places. 23.22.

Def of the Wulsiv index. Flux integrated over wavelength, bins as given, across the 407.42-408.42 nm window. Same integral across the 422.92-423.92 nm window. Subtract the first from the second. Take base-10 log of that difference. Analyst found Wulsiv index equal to 0.20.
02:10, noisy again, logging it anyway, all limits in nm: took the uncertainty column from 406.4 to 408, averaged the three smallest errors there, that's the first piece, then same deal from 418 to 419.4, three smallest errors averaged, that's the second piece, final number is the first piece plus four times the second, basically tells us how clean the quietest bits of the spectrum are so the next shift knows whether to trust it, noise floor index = 4.46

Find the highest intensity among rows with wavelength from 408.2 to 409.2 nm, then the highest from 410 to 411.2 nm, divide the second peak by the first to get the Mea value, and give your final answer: 0.96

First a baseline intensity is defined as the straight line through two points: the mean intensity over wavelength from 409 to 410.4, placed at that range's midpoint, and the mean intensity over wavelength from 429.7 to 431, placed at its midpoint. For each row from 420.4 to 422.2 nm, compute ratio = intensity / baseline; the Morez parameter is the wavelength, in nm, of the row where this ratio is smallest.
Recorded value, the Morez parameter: 421.55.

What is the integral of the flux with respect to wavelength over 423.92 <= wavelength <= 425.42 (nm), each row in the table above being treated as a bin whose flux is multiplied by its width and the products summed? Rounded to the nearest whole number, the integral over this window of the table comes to 41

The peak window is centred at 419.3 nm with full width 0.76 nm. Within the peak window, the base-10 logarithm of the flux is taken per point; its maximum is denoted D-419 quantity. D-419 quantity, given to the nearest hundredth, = 1.42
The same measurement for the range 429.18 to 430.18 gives 1.39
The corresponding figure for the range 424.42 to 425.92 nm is 1.45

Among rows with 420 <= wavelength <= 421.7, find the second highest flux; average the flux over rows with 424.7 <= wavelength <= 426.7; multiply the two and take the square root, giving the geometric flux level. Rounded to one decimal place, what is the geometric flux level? 27.0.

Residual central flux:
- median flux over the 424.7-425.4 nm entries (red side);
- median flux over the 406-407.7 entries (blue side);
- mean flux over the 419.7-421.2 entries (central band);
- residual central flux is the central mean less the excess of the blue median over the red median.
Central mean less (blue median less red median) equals 28.8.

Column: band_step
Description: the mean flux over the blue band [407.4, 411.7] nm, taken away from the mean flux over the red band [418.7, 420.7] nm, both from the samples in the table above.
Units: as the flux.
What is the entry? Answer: 0.3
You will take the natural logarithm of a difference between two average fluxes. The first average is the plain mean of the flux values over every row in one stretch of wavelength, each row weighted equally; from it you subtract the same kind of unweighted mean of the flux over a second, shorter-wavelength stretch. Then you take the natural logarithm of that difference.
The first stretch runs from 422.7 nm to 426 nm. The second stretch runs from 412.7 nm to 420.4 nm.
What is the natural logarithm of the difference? 0.9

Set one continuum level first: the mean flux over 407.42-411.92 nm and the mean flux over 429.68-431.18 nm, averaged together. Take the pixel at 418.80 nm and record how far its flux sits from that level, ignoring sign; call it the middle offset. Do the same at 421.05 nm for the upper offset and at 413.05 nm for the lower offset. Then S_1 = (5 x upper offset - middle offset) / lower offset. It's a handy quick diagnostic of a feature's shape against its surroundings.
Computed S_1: 25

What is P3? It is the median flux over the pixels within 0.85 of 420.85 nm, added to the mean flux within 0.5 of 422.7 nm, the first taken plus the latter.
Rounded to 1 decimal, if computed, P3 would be 49.4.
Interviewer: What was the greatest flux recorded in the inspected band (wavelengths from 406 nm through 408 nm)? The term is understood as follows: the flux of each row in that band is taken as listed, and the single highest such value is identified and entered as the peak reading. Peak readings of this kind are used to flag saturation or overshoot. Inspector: 25.35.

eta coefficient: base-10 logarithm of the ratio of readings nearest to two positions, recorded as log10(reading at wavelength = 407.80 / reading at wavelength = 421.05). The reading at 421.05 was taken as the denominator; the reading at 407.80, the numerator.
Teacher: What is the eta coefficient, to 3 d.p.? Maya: -0.055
